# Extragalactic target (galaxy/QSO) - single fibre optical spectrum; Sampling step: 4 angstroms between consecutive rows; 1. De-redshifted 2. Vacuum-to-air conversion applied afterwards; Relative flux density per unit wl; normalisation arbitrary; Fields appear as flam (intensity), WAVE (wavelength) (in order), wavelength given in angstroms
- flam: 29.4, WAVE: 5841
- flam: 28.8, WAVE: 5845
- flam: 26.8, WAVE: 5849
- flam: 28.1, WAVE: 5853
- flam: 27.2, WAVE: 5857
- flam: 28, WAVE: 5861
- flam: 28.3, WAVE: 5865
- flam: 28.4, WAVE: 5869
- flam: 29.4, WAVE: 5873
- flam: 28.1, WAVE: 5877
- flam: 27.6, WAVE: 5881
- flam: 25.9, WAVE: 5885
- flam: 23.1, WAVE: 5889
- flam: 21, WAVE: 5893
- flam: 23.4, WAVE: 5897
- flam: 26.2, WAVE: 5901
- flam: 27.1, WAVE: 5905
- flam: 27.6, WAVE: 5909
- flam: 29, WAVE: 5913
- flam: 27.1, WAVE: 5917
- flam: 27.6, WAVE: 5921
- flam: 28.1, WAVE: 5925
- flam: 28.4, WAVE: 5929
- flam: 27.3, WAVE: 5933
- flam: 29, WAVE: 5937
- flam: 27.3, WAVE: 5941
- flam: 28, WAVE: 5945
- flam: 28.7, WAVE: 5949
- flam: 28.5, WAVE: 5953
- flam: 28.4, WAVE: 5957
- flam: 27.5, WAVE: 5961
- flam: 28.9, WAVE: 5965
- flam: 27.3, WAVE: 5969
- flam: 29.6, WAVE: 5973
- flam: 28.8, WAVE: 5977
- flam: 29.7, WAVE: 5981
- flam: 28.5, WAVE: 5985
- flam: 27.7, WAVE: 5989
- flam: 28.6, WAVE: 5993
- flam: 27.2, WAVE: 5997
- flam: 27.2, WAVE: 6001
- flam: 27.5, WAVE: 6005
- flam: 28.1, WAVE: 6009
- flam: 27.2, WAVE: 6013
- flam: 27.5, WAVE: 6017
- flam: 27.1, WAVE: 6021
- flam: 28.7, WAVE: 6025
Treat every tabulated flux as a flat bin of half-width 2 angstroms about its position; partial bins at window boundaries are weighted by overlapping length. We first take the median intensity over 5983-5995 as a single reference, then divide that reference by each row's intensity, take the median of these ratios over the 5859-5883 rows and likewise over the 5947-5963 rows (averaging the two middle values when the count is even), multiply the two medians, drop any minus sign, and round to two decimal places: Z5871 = 1.01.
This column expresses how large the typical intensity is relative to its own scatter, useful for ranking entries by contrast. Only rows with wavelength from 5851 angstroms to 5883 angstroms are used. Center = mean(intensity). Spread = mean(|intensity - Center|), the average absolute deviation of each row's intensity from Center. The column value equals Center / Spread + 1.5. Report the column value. 68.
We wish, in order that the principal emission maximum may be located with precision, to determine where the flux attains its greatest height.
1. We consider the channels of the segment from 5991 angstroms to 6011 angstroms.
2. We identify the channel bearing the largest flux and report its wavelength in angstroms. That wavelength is 5993 angstroms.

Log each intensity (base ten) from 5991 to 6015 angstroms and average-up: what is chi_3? 1.44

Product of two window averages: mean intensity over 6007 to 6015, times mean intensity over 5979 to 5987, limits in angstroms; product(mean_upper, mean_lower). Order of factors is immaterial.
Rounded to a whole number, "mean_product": 805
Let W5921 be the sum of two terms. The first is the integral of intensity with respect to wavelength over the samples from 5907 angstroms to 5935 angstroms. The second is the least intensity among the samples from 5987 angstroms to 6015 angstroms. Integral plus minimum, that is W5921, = 808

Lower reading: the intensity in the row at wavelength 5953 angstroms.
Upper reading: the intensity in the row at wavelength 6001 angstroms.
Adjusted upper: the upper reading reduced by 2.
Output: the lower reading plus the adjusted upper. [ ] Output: 53.7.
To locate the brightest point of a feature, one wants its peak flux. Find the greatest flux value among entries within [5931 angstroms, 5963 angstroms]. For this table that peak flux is 29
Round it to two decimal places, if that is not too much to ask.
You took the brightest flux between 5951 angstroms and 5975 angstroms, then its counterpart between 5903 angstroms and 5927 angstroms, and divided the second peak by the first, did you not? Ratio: 0.98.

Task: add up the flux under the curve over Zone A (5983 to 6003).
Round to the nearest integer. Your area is 557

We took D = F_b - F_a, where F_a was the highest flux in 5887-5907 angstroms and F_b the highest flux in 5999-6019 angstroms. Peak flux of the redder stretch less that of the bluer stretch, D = 1.0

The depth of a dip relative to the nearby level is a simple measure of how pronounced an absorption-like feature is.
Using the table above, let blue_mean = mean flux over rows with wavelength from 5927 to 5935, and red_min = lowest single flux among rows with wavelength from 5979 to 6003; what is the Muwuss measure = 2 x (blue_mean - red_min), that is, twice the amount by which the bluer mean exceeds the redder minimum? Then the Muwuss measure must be 1.3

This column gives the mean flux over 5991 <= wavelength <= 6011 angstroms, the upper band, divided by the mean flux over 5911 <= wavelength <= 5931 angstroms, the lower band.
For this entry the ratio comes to 0.989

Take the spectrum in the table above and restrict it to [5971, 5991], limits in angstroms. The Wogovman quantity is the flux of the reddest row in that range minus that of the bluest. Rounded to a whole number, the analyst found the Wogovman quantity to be -2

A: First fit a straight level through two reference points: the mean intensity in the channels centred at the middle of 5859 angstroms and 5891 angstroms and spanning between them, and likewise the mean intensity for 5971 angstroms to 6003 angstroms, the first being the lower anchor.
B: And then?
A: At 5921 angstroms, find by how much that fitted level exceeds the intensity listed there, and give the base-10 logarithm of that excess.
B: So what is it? -0.7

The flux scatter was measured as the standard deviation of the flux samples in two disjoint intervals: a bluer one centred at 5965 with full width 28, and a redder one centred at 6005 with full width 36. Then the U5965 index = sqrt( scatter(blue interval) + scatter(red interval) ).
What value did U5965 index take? 1.1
